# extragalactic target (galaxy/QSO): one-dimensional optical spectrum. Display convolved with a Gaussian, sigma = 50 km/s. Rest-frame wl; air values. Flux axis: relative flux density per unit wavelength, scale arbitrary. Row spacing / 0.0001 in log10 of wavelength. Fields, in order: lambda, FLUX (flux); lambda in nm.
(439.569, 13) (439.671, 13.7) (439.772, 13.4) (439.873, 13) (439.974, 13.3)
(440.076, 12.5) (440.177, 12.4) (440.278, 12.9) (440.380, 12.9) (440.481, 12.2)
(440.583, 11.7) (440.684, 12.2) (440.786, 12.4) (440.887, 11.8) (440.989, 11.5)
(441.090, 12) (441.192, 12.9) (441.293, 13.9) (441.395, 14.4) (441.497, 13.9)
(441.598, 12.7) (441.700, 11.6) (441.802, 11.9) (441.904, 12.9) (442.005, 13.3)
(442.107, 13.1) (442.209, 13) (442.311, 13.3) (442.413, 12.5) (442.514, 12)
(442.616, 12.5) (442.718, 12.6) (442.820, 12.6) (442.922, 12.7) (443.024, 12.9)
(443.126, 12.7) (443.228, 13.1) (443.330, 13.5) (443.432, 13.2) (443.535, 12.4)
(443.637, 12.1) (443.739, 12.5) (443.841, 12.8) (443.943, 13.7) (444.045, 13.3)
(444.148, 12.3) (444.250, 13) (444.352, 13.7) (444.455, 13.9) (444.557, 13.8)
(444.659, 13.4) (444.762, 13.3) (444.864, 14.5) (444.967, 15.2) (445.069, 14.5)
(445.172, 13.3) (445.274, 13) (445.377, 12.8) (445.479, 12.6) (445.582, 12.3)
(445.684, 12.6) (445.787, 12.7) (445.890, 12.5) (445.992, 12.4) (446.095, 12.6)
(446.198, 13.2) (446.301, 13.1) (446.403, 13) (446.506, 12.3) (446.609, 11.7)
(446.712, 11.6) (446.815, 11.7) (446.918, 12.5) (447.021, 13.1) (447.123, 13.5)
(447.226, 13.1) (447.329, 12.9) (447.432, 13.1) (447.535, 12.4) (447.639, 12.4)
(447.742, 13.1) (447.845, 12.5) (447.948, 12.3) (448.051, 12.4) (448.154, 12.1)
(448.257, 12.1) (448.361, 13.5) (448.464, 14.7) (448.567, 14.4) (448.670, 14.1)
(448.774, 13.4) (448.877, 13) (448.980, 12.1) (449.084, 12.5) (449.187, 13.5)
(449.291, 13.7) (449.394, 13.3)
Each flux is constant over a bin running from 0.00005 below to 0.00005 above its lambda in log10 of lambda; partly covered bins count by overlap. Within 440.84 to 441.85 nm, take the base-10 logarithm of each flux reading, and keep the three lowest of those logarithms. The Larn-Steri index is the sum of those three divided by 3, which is 1.07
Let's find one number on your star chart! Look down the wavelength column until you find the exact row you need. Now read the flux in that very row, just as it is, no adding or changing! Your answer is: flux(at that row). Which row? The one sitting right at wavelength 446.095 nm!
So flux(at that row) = 12.6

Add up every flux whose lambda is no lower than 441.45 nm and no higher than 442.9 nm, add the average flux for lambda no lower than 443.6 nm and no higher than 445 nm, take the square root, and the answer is 13.8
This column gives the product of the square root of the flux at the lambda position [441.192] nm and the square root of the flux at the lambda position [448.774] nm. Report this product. 13.1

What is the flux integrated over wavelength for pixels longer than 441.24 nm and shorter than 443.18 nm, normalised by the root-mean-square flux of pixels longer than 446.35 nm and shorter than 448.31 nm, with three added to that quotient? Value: 4.99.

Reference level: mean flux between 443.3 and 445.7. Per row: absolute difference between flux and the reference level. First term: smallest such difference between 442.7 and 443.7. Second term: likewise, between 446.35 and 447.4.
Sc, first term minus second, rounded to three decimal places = -0.100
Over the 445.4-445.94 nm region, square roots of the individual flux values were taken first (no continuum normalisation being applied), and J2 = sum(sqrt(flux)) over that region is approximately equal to 17.7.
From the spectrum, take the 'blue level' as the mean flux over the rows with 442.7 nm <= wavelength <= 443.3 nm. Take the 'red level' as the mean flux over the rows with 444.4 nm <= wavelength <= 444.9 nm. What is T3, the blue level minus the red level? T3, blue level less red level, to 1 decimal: -1.0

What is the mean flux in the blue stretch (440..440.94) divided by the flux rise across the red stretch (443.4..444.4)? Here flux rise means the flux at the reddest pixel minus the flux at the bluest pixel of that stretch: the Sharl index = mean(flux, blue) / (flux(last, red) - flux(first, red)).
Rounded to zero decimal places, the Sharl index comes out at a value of 25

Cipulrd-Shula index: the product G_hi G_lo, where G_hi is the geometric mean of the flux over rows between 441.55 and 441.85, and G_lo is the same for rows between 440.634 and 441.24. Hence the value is 146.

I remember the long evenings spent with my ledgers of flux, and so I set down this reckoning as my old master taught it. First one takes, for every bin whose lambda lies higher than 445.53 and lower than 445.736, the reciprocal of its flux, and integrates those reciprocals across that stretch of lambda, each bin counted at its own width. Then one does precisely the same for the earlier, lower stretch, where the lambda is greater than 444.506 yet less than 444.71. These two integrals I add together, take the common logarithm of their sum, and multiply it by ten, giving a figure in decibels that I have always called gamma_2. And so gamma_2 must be -15.01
